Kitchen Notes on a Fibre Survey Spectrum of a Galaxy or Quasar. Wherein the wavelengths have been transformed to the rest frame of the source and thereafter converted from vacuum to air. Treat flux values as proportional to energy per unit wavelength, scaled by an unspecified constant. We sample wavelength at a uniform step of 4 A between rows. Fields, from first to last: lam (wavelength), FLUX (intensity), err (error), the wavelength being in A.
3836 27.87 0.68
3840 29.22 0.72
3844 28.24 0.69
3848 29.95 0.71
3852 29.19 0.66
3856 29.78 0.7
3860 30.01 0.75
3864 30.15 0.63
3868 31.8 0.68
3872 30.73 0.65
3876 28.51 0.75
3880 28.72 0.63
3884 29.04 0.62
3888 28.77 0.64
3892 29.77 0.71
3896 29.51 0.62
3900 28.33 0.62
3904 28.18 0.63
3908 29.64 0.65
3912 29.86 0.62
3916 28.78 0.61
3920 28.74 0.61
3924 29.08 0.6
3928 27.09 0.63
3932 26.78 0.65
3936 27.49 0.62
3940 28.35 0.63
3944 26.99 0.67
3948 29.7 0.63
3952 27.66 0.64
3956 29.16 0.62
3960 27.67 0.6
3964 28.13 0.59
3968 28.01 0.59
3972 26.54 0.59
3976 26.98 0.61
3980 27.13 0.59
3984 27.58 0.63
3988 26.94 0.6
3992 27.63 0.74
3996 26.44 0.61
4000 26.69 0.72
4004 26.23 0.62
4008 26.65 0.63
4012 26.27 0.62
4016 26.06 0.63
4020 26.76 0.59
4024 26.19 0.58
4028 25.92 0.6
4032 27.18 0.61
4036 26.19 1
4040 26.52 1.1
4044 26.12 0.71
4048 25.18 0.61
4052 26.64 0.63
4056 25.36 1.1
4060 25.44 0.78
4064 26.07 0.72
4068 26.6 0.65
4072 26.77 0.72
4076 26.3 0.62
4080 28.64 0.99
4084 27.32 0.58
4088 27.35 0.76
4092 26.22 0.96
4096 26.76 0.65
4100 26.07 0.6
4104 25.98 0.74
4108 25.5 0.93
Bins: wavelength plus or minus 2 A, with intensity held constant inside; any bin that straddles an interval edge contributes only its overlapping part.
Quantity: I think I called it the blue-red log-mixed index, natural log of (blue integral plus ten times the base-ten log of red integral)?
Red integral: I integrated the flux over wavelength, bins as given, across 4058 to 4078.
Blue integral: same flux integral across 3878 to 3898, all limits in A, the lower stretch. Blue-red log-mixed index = 6.41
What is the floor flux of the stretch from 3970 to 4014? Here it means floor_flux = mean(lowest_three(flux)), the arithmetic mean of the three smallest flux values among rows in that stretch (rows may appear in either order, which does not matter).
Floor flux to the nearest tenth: 26.3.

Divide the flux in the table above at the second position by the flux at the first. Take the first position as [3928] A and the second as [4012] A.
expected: 0.97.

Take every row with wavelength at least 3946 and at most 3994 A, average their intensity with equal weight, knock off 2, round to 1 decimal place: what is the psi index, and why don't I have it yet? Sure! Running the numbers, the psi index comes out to 25.8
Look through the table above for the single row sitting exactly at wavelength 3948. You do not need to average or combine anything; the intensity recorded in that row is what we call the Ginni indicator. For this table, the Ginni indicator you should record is 29.7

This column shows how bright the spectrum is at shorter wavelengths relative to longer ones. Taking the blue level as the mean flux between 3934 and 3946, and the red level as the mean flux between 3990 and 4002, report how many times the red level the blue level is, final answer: 1.03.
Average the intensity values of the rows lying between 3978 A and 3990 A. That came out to 27.2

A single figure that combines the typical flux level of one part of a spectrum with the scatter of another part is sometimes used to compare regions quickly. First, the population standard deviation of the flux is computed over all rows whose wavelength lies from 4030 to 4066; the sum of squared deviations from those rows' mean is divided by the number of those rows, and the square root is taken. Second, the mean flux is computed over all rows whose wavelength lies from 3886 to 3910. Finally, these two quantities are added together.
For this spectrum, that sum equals 29.7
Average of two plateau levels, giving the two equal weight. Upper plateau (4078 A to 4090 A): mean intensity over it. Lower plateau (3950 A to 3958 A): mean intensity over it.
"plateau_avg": 28.1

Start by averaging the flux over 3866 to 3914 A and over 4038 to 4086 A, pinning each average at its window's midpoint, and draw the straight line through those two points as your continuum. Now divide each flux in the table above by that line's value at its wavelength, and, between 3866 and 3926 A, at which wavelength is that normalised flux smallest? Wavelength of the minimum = 3876 A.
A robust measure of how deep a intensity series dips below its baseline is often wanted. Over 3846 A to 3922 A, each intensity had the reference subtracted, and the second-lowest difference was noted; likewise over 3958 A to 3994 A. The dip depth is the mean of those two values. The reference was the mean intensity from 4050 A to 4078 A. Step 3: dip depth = 1.47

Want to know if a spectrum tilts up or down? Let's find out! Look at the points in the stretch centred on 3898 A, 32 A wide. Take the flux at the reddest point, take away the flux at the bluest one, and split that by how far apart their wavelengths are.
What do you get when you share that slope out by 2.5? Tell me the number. 0.012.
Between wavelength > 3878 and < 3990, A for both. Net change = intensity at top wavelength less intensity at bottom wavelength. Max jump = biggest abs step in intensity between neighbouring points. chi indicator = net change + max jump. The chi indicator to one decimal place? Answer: 0.9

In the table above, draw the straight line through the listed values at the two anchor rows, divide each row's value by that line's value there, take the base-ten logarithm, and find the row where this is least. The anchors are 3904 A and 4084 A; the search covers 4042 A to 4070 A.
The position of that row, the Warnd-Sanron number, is 4048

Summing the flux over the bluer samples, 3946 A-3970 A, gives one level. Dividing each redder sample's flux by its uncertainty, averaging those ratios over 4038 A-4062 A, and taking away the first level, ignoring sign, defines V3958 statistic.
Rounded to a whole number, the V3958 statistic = 137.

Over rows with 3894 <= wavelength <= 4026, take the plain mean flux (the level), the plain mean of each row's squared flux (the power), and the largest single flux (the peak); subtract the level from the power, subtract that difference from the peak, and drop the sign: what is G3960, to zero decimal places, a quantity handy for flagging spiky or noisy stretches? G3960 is 710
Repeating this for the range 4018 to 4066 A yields 630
